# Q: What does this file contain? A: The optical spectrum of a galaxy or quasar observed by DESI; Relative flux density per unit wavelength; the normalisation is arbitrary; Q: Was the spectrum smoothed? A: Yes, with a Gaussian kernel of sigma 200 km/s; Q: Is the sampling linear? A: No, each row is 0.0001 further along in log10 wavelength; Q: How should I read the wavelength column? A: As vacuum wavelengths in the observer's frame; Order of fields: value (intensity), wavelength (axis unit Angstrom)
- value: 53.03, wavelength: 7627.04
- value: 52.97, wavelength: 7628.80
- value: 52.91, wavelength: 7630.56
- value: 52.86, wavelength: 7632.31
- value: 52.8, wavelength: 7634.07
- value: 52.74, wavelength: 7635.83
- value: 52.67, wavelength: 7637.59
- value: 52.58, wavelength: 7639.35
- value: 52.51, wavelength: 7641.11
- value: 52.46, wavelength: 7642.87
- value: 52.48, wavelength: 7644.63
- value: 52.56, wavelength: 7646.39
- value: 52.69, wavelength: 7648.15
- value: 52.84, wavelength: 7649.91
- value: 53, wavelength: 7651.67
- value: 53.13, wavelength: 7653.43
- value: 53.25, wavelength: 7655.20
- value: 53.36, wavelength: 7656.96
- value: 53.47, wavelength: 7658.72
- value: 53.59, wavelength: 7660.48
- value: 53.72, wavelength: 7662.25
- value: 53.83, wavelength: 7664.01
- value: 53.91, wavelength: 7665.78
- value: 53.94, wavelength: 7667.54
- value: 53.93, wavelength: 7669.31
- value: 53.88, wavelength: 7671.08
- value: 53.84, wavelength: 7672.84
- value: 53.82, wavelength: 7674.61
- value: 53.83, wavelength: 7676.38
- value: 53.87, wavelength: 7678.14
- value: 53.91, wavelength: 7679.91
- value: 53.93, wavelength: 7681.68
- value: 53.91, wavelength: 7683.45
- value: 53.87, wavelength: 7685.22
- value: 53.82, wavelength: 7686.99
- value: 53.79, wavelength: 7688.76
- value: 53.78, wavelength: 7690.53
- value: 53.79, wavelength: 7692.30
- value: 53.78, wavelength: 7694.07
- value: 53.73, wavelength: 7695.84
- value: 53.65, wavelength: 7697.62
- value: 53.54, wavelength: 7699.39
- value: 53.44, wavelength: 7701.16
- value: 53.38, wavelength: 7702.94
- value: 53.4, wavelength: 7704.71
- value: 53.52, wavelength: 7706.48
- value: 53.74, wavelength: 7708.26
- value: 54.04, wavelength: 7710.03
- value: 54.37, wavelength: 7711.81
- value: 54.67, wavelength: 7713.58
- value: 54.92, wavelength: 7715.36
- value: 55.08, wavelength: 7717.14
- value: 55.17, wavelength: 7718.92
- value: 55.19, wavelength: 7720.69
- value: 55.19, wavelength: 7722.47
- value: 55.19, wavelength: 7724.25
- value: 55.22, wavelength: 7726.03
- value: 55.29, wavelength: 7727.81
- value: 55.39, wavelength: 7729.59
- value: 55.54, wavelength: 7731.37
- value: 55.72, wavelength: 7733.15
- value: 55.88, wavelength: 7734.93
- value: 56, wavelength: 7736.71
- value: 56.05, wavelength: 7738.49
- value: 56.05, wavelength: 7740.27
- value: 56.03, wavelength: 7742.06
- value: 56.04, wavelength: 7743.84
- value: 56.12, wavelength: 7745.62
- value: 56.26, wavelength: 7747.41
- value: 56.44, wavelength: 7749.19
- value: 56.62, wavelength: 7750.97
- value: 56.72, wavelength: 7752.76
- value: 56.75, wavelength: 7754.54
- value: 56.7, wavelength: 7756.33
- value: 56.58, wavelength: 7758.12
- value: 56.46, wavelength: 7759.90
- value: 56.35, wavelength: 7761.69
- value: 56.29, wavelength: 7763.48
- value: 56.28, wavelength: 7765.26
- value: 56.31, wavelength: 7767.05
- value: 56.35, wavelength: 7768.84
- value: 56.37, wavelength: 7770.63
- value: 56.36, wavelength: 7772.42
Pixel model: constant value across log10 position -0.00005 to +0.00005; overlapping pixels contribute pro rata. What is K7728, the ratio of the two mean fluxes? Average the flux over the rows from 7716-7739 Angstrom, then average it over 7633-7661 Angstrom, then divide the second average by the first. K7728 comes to 0.954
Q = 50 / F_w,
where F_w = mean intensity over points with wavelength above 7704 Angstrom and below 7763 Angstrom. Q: 0.90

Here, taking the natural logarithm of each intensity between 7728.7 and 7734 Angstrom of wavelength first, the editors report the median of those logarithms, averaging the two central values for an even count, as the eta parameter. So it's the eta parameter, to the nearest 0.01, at 4.02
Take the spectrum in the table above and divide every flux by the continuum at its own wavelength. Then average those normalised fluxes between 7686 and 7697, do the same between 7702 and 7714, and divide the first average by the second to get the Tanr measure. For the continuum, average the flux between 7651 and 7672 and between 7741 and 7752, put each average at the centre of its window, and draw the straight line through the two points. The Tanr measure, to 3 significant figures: 1.01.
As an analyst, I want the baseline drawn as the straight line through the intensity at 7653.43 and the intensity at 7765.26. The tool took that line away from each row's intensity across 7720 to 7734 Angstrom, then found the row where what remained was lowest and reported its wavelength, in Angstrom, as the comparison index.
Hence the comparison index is 7726.03 Angstrom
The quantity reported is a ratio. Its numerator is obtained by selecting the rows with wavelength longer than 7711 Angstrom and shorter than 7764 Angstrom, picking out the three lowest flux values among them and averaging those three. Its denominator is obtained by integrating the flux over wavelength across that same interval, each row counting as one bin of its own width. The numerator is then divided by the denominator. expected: 0.018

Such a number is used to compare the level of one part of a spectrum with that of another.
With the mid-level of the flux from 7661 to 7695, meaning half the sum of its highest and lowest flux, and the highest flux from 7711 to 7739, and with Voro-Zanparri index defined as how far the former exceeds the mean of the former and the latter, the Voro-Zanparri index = -1.1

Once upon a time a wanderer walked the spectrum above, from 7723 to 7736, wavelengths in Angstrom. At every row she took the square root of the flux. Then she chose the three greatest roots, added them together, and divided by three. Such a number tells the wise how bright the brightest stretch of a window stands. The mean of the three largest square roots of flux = 7.46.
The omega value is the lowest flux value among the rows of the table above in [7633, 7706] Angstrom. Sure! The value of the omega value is 52.46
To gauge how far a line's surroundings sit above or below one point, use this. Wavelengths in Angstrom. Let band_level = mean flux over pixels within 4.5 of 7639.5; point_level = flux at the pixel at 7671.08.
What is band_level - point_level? -1.3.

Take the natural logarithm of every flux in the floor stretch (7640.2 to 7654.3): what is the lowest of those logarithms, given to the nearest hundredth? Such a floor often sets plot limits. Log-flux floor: 3.96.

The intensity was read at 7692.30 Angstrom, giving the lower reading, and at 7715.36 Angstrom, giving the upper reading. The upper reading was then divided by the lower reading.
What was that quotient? 1.02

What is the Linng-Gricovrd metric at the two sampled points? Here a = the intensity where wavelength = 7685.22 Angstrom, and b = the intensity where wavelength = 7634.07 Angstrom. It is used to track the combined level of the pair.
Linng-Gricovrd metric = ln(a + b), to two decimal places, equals 4.67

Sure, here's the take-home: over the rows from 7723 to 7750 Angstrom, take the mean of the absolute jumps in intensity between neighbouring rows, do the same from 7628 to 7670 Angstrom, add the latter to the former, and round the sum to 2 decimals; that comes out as 0.18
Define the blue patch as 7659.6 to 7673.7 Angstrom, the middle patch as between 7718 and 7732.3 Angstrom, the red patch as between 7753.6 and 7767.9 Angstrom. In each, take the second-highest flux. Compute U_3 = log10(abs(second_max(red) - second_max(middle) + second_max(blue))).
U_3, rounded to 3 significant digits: 1.74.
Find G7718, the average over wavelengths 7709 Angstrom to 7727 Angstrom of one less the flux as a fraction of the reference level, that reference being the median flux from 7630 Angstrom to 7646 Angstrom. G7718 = -0.042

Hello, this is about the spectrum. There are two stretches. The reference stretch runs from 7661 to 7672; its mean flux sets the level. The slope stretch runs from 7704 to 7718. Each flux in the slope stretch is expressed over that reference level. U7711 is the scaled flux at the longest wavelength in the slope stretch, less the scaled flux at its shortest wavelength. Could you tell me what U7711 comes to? 0.031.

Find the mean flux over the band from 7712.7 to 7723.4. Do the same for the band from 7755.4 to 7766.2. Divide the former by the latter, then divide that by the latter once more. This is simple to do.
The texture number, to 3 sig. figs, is 0.0173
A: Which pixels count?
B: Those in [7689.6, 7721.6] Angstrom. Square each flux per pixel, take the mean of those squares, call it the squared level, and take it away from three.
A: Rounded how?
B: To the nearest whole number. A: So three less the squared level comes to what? -2921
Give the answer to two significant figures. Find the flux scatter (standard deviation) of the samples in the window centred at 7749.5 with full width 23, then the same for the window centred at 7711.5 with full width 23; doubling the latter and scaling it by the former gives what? 5.2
